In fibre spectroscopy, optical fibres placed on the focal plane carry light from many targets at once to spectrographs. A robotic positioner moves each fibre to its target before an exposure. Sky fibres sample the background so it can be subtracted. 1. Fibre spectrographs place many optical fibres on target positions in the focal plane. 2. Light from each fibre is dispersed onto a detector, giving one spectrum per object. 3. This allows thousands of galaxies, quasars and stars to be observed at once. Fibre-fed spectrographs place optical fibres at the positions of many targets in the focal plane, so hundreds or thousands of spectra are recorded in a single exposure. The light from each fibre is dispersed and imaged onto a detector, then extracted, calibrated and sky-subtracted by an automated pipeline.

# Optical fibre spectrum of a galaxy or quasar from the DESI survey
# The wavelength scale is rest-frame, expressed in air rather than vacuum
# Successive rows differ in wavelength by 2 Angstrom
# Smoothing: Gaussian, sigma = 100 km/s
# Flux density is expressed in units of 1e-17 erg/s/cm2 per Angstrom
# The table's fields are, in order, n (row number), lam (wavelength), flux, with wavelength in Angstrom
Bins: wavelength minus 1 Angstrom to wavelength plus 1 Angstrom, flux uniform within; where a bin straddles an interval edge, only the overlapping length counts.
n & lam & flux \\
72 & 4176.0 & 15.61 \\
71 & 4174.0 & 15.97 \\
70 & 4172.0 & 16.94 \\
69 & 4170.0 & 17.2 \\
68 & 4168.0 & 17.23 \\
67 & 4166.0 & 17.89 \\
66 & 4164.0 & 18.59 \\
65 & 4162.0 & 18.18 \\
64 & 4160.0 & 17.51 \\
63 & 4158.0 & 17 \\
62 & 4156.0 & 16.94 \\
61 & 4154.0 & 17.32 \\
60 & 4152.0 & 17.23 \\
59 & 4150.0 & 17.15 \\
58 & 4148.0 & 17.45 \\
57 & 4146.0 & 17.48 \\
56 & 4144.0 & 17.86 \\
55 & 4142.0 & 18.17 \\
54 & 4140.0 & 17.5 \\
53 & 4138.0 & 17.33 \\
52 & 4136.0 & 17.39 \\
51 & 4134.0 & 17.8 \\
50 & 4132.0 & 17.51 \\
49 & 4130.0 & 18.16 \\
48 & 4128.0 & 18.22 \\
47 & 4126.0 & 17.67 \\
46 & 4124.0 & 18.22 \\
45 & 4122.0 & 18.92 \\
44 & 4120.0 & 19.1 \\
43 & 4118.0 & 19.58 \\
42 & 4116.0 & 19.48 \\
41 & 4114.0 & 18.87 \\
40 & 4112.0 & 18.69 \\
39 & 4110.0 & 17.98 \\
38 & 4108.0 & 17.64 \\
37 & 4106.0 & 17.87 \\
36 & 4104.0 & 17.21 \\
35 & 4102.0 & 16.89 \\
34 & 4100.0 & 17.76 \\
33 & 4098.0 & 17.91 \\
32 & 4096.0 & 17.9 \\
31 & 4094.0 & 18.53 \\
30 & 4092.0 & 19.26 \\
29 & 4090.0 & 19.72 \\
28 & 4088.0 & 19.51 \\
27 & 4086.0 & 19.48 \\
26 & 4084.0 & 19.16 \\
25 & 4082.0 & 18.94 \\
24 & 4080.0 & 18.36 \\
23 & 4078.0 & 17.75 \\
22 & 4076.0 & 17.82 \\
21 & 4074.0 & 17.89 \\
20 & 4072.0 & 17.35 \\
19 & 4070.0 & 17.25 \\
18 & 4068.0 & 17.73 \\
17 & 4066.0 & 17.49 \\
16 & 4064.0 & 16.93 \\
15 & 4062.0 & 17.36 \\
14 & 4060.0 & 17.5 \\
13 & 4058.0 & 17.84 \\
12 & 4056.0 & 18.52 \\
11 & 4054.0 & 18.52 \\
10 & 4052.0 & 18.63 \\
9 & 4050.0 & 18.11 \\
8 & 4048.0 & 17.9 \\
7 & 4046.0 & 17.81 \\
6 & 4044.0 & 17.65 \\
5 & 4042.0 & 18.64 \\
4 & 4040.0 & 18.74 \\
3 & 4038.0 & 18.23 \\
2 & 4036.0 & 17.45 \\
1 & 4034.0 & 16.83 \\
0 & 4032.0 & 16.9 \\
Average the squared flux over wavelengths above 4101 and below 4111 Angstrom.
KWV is 307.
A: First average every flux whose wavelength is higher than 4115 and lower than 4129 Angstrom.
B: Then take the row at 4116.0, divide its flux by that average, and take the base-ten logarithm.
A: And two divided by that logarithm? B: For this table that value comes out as 119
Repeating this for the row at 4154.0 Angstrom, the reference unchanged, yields -58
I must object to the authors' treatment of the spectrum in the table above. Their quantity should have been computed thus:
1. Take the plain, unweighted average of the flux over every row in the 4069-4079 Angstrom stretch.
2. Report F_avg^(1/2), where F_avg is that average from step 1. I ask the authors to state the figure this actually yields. 4.20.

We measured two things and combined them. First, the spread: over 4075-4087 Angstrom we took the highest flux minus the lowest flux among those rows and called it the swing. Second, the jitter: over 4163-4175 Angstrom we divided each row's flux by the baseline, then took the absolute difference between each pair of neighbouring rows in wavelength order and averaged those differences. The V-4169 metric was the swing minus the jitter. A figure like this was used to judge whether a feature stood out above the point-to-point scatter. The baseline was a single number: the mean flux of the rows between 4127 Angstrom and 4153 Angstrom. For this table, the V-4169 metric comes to 1.7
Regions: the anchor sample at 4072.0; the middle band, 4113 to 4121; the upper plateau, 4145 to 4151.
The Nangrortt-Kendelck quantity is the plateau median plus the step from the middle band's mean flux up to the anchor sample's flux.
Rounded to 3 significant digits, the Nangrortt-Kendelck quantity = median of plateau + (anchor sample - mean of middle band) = 15.5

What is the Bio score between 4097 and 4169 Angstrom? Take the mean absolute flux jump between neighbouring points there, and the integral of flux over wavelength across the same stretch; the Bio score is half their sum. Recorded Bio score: 644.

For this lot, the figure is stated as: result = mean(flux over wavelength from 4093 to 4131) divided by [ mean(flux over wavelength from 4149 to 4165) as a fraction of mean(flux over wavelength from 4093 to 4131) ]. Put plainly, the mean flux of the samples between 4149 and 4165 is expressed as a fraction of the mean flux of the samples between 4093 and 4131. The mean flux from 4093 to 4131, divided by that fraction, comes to 19.0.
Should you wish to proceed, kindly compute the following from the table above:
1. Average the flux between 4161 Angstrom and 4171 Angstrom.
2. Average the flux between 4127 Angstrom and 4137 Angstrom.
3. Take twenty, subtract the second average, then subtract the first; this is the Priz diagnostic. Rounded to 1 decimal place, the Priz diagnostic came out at -15.6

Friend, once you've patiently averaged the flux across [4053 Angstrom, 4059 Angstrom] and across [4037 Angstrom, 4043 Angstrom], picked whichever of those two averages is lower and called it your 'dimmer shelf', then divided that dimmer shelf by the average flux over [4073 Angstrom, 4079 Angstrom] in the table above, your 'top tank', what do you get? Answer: 1.03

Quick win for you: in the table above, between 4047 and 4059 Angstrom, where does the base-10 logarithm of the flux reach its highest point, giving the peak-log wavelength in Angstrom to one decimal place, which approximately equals 4052.0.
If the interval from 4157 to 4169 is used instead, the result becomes 4164.0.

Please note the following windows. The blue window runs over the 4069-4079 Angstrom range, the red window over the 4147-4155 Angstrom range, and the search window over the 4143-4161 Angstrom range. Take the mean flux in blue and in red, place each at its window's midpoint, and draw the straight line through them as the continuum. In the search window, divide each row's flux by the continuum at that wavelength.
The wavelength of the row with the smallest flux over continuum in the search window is 4156.0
